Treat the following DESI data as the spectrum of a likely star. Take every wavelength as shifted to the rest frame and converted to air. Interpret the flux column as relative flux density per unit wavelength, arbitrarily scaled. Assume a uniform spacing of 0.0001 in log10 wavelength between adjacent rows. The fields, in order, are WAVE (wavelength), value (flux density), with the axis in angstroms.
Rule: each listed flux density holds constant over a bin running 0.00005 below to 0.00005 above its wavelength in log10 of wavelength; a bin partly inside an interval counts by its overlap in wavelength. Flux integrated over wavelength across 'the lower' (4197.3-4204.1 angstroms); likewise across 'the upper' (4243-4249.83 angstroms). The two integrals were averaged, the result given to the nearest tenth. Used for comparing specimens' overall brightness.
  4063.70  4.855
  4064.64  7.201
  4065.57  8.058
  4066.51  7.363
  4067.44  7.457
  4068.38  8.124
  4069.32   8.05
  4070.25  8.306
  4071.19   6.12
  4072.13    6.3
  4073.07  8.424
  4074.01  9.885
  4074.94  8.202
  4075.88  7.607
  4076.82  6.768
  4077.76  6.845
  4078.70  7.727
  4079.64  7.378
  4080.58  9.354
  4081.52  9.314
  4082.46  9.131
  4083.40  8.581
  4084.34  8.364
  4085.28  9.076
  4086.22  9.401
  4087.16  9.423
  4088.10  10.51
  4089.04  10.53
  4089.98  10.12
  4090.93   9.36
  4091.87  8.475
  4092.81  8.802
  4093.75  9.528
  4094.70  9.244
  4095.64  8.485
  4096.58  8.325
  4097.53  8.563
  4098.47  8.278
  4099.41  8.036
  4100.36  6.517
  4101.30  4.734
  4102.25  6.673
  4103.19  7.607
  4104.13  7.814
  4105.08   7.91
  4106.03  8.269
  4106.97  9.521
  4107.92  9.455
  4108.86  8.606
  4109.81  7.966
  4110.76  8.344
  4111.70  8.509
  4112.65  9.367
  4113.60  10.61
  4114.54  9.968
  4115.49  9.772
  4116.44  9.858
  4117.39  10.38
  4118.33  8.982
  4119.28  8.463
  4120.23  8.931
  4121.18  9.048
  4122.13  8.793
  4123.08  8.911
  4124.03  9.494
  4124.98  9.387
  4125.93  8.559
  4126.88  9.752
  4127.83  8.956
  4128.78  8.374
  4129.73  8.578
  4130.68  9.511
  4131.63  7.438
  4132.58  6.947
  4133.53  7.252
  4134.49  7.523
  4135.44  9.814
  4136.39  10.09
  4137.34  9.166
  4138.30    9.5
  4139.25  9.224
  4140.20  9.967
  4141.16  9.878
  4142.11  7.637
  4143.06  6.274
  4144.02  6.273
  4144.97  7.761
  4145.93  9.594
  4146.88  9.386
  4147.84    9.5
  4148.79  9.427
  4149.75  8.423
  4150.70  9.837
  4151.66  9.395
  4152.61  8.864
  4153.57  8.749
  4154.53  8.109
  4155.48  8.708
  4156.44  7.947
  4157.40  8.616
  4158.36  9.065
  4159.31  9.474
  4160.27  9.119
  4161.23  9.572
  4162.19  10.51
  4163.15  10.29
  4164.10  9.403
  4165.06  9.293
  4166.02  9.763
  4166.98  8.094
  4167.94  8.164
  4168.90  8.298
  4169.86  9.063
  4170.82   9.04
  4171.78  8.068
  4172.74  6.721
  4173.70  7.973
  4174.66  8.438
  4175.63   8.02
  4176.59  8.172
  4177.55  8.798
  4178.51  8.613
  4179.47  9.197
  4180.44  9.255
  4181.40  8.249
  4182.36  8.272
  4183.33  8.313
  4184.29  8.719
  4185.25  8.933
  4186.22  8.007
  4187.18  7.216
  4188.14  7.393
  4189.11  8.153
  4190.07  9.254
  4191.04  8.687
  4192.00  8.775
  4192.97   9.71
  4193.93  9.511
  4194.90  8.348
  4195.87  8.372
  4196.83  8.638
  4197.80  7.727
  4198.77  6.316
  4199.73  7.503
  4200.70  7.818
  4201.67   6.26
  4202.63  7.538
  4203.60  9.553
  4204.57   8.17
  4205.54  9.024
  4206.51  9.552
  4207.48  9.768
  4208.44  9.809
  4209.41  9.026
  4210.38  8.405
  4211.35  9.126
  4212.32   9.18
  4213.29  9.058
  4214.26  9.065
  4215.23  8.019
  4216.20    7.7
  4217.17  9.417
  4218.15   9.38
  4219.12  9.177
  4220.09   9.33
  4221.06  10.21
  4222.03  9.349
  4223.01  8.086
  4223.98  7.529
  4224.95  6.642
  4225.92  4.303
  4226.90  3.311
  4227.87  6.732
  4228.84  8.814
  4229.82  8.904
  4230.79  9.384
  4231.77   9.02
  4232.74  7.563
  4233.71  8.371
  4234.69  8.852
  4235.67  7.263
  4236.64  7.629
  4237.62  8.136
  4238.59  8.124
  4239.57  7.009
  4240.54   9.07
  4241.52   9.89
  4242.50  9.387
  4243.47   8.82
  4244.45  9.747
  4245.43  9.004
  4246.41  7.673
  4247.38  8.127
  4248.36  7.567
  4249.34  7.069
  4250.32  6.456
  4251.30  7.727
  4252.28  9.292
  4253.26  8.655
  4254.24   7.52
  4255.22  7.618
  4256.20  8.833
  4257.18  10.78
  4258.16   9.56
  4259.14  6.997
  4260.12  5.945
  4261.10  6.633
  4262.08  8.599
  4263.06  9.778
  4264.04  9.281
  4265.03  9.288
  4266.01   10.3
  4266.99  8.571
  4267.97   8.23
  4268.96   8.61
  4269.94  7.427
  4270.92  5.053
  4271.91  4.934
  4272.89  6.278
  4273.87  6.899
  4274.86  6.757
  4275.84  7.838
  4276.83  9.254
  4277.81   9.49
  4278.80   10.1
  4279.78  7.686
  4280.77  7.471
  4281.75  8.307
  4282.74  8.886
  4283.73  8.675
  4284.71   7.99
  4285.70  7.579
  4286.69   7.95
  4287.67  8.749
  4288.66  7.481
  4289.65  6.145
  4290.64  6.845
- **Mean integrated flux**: 53.9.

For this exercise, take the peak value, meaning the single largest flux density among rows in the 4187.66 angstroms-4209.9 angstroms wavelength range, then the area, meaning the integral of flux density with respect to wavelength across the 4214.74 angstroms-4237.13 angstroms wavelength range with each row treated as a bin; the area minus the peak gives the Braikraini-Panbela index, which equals 170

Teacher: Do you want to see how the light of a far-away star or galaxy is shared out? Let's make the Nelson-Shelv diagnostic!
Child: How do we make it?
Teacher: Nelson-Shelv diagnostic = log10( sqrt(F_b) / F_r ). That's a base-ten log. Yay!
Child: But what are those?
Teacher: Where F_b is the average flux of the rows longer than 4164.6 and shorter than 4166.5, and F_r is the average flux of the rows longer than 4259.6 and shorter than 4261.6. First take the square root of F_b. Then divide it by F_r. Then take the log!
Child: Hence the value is -0.31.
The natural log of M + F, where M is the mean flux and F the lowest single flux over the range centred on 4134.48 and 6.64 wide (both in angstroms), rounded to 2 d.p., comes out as 2.73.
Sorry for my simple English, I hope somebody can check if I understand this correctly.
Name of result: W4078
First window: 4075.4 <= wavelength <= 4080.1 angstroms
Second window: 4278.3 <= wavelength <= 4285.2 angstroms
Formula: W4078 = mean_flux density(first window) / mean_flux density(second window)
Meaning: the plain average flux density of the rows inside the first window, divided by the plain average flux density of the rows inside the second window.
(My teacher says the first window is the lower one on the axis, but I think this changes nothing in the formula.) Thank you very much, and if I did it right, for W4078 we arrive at 0.86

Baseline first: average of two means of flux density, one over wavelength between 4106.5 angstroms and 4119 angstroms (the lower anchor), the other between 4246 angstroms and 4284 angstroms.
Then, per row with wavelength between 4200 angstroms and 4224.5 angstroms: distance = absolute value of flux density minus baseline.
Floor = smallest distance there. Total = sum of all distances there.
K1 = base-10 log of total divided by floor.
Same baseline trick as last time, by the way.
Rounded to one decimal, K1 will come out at 1.8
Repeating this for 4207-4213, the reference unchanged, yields 1.1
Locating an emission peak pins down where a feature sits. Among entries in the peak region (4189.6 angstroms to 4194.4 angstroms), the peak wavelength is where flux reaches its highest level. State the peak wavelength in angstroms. 4192.97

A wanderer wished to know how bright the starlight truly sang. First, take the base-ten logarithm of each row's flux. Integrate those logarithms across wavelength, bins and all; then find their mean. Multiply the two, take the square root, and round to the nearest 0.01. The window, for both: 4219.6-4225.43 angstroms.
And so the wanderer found 2.24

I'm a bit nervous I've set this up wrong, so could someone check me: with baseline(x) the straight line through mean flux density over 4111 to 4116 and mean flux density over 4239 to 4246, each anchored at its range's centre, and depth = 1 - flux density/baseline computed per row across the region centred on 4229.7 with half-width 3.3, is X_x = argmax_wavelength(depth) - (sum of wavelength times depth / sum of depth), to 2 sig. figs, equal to -1.1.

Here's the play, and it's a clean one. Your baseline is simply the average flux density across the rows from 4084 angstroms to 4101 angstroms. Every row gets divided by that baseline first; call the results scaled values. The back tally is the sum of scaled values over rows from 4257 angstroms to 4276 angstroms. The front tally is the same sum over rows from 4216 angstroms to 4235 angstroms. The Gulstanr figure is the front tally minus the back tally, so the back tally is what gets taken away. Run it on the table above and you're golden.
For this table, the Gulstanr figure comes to 0.48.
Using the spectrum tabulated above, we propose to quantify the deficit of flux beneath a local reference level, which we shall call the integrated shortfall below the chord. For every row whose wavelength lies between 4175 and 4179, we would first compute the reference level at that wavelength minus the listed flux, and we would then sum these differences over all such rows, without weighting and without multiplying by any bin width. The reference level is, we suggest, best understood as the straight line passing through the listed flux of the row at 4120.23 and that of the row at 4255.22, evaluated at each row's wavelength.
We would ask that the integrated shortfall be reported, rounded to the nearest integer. 0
